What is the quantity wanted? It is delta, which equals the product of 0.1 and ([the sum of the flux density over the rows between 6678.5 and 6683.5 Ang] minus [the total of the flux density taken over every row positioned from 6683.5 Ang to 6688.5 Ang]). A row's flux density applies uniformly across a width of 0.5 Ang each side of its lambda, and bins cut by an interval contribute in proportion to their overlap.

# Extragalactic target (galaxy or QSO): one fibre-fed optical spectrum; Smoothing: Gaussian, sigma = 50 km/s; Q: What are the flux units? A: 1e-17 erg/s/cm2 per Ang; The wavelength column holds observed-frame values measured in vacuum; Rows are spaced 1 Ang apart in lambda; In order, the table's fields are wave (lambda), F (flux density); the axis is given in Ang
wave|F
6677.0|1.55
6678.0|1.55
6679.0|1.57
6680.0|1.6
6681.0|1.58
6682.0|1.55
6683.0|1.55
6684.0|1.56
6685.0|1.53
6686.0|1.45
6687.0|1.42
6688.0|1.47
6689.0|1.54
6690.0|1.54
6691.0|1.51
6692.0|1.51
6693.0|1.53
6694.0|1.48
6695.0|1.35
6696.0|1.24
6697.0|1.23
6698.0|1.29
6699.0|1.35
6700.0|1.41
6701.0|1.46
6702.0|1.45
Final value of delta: 0.04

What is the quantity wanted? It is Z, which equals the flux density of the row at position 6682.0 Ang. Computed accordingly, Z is 1.55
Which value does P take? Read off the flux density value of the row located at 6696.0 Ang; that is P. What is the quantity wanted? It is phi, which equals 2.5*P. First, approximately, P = 1.24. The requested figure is 3.10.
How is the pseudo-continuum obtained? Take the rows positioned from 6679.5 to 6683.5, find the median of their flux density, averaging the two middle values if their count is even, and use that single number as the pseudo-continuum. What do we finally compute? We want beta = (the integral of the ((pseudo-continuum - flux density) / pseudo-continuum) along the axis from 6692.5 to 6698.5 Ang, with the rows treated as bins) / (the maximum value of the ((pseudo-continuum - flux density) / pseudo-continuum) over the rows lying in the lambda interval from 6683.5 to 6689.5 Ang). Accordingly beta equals 9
